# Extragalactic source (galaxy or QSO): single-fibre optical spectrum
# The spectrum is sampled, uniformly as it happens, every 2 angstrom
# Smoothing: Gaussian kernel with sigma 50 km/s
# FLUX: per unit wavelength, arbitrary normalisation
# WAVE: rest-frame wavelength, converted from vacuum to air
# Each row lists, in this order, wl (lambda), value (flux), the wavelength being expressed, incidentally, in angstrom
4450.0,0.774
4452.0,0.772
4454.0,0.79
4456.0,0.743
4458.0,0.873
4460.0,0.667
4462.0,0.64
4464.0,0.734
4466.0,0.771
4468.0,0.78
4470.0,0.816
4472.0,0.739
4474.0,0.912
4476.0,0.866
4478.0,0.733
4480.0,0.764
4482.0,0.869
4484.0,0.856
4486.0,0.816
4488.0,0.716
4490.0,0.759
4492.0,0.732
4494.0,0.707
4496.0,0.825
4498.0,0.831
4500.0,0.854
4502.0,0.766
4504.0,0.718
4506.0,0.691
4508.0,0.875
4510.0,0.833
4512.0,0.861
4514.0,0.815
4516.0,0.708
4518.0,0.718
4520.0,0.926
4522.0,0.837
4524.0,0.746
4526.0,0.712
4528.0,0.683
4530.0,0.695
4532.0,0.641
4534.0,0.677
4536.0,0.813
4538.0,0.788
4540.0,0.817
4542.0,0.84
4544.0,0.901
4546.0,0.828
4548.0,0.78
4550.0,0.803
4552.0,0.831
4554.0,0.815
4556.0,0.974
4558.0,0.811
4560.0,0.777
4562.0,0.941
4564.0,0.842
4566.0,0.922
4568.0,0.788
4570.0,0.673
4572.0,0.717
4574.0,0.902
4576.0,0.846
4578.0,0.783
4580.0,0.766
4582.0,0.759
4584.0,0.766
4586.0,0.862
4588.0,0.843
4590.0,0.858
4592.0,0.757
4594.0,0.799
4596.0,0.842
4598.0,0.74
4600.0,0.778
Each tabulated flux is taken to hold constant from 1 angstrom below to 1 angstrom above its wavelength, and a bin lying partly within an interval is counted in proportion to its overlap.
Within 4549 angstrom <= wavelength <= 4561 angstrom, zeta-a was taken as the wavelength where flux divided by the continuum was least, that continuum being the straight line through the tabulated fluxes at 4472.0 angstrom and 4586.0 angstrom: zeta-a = 4560.0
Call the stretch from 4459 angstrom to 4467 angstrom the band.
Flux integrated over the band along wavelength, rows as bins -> 5.62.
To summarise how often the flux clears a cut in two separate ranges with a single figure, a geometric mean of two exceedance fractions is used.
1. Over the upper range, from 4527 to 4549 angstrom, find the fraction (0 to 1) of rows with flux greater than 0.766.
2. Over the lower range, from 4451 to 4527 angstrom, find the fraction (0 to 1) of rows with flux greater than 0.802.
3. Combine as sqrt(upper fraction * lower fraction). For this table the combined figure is 0.52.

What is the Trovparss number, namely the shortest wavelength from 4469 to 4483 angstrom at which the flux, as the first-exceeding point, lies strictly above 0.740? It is 4470.0 angstrom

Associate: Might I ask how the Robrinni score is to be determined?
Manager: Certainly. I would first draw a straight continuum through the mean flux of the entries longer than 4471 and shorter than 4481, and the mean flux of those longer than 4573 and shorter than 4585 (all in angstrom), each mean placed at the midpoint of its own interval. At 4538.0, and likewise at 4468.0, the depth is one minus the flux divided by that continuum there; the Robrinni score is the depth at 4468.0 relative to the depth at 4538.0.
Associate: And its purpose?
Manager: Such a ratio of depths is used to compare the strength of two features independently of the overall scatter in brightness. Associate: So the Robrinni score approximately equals 1.5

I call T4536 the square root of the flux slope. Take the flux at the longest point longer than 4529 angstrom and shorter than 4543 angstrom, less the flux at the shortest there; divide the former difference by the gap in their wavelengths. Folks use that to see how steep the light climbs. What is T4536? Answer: 0.11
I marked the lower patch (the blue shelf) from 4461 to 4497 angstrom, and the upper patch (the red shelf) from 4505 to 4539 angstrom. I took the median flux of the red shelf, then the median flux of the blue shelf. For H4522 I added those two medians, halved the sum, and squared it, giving 0.57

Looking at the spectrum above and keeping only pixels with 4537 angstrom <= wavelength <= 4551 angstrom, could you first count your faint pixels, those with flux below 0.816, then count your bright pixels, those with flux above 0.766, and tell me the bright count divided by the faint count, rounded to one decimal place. 2.3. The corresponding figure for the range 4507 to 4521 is 1.7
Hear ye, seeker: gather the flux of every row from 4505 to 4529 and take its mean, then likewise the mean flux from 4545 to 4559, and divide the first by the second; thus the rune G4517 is 0.94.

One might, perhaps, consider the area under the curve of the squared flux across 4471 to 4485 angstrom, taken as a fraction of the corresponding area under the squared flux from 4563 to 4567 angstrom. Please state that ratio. 3.0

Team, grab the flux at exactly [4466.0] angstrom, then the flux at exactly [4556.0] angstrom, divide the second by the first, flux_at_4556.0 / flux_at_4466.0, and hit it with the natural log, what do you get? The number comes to 0.23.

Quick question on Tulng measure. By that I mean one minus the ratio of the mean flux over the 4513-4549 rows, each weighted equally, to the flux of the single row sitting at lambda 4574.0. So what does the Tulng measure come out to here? 0.14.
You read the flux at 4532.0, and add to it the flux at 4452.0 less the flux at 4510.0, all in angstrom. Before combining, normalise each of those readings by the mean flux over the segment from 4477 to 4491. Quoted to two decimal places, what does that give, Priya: 0.74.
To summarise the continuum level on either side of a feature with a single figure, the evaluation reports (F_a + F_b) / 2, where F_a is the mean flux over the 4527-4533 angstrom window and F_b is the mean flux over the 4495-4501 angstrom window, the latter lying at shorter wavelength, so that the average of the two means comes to 0.755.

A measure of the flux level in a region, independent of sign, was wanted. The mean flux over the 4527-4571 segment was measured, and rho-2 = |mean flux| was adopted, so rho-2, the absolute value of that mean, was 0.802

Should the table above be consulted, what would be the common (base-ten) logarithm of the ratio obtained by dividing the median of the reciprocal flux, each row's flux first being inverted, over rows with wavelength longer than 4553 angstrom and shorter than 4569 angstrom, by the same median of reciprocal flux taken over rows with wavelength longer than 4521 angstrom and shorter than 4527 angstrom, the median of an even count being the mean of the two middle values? -0.045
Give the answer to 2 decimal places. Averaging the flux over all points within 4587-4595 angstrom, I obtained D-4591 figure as 0.81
